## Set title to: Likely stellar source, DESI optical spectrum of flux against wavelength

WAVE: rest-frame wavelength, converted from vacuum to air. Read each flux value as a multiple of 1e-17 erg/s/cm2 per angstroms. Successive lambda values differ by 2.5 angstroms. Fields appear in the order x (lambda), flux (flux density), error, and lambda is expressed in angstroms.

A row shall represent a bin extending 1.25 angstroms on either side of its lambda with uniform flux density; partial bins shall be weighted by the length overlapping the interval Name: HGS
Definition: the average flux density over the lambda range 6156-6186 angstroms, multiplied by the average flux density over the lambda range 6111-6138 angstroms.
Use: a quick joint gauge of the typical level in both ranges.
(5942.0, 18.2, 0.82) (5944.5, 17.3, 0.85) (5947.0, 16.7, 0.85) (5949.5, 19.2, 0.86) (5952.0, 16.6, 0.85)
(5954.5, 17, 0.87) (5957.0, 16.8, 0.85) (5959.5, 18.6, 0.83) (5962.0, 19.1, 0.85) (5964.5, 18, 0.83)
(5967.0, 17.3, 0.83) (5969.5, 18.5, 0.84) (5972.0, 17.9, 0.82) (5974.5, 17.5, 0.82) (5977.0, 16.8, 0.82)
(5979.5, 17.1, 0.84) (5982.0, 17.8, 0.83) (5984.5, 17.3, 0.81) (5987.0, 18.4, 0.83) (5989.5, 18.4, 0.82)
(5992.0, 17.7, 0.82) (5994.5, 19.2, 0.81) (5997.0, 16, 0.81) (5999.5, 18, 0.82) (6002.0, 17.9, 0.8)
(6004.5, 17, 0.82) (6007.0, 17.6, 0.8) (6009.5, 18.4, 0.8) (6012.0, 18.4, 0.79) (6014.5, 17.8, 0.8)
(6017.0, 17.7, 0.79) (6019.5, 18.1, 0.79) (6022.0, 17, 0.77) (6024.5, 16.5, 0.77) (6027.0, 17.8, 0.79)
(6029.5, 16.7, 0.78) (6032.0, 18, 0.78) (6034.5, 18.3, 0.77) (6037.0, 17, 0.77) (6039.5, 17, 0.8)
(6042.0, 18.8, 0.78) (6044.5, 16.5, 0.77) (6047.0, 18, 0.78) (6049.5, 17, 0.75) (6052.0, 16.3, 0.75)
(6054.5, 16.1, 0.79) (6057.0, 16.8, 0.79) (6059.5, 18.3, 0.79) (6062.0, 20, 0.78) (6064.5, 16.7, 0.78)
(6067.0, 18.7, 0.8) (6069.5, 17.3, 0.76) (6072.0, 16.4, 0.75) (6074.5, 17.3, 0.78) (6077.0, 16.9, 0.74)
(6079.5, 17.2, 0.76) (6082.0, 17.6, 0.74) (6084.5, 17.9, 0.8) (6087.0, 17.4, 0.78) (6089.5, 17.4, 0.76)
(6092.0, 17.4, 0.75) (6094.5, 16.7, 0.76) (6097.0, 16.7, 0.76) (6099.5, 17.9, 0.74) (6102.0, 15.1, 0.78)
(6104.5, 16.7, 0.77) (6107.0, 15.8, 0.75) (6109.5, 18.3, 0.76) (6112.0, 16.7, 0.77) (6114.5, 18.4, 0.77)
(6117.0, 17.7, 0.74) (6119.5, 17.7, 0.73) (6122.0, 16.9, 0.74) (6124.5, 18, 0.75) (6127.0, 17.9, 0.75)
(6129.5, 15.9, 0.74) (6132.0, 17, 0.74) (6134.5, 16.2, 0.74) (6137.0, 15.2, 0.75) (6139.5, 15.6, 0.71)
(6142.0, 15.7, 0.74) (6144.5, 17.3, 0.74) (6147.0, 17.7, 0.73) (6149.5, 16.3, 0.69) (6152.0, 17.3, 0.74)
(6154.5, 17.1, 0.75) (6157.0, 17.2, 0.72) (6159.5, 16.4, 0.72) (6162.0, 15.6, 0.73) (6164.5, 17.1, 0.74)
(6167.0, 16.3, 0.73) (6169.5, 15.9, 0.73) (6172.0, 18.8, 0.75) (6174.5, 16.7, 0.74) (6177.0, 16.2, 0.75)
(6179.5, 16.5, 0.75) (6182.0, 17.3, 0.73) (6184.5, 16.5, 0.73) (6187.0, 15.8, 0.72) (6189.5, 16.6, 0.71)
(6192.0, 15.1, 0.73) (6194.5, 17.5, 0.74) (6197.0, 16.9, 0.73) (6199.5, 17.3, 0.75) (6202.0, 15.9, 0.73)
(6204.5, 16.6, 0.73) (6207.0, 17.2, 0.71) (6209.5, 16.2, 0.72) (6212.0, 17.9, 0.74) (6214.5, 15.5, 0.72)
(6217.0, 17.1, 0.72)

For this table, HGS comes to 285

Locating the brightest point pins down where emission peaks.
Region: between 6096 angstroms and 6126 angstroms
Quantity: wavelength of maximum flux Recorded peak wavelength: 6114.5 angstroms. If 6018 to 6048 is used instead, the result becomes 6042.0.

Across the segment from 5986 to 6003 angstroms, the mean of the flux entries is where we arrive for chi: 17.9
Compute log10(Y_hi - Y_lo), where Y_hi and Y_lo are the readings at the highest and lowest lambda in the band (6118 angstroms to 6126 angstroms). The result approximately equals -0.5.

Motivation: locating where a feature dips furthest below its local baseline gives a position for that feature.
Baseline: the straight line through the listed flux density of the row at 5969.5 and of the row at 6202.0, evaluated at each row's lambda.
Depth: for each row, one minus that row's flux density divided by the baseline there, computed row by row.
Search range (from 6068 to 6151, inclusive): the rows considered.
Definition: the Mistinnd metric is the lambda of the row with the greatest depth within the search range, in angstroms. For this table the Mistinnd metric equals 6102.0 angstroms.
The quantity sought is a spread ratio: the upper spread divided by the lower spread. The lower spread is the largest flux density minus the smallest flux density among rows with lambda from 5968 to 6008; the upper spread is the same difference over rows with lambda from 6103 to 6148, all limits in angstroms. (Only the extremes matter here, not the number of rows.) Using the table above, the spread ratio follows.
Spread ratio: 1.0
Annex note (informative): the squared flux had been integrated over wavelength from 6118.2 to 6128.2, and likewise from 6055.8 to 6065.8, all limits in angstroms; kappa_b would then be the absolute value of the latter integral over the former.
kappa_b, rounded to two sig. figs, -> 1.0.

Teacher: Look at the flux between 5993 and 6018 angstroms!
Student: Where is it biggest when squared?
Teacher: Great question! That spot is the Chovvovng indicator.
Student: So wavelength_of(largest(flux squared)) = 5994.5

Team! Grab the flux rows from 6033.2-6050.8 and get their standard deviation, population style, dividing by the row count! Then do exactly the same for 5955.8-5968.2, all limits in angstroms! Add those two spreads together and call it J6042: 1.62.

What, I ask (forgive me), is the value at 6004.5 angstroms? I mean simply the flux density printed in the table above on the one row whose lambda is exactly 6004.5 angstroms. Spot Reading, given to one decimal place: 17.0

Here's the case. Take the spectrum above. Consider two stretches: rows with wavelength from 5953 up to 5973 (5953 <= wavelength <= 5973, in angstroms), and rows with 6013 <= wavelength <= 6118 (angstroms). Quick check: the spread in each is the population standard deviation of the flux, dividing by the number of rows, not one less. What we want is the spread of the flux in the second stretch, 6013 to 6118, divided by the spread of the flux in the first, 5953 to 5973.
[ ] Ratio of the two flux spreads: 1.2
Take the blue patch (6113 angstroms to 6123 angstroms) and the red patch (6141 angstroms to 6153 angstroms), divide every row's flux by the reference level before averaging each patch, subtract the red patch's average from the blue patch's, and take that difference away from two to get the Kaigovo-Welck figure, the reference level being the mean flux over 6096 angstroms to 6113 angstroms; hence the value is 1.95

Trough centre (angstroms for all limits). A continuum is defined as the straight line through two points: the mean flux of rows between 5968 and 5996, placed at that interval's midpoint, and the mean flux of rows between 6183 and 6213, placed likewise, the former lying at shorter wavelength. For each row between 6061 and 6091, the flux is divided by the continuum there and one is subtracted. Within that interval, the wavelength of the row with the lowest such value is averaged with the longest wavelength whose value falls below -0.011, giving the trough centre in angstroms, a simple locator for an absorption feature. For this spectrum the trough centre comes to 6074.5 angstroms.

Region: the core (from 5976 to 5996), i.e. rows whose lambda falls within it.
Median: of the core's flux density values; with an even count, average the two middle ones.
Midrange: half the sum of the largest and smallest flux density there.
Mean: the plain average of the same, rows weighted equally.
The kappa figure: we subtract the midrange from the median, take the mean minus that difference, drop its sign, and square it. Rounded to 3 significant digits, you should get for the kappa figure 327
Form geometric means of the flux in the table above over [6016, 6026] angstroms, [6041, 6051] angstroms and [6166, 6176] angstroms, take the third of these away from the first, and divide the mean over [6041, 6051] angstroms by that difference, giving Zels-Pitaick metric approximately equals 41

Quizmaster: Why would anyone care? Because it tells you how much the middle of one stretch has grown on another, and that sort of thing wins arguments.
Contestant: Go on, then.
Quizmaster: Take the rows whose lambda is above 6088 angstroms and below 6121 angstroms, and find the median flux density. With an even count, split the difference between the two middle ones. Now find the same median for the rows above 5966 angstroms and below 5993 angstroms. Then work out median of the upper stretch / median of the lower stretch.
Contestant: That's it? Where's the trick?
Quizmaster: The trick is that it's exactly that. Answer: 0.98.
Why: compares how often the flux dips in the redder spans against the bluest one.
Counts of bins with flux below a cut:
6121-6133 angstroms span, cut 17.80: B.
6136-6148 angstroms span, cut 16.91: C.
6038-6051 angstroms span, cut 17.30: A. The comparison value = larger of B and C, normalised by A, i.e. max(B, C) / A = 1.0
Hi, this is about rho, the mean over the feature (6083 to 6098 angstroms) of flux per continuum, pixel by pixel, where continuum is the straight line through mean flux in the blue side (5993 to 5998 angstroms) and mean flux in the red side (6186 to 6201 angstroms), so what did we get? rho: 1.01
